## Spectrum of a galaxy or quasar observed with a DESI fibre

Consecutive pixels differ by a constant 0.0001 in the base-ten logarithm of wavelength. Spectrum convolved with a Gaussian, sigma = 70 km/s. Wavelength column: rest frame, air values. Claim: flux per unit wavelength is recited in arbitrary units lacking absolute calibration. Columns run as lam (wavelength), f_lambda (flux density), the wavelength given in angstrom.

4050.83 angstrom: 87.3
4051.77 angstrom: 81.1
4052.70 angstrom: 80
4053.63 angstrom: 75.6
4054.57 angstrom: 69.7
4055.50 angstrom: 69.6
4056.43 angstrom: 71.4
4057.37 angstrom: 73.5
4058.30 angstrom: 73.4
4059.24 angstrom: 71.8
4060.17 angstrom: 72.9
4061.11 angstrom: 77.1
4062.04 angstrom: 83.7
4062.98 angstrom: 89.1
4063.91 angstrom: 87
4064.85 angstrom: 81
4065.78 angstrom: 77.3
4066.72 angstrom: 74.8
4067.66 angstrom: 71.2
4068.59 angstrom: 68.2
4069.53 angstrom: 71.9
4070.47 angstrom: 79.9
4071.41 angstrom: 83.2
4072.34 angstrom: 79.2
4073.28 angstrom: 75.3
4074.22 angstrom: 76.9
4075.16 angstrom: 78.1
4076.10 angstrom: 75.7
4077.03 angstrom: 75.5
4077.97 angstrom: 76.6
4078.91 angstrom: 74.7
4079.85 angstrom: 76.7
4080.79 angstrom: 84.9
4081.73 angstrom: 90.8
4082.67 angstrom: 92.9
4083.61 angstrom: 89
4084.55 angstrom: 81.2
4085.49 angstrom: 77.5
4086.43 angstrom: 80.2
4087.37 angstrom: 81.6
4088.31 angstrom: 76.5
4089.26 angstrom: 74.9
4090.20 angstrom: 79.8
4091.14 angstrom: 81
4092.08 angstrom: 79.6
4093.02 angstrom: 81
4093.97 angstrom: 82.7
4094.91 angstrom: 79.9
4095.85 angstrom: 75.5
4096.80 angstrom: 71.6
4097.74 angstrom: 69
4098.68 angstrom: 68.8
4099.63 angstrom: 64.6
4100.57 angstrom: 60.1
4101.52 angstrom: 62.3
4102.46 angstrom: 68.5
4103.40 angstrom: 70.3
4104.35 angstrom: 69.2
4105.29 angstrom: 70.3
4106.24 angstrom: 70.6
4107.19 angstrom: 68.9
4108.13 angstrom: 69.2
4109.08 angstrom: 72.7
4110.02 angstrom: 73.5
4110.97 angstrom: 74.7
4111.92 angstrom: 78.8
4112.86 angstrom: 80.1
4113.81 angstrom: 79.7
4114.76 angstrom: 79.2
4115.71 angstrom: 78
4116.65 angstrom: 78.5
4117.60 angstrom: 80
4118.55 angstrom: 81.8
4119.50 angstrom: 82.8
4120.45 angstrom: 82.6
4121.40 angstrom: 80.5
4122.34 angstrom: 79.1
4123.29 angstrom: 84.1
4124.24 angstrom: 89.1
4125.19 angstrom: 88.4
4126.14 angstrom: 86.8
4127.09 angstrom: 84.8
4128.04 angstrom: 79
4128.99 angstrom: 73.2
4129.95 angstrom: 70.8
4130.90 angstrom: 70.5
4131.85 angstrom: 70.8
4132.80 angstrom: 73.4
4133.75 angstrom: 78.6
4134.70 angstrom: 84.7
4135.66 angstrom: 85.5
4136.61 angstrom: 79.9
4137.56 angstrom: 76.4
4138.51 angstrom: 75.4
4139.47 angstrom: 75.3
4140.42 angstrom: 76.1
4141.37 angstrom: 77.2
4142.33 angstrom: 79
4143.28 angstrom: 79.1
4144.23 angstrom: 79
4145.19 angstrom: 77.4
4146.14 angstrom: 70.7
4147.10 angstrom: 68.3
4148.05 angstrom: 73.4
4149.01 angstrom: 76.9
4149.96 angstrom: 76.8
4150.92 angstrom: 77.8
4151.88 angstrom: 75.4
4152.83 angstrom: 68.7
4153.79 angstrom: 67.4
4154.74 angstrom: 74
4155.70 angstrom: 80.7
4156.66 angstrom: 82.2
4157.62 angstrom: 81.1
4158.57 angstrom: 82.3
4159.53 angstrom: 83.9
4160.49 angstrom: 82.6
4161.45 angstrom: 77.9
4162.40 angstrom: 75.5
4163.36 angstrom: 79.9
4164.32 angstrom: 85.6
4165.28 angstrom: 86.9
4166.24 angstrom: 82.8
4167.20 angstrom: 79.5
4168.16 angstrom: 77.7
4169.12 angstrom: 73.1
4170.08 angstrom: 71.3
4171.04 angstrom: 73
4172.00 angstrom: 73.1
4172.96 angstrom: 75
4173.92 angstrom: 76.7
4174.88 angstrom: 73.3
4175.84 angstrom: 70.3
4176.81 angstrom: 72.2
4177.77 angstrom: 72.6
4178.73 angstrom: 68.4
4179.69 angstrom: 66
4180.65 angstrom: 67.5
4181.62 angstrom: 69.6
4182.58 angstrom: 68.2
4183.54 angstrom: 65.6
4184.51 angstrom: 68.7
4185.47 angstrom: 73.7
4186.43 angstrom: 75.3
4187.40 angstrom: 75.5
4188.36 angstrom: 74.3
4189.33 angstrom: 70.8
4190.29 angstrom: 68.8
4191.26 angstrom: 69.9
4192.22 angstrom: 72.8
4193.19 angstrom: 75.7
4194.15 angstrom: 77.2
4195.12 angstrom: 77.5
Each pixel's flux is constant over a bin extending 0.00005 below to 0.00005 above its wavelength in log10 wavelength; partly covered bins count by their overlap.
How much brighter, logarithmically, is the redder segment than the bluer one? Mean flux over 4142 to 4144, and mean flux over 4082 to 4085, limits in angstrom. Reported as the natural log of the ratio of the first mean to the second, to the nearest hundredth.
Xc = -0.10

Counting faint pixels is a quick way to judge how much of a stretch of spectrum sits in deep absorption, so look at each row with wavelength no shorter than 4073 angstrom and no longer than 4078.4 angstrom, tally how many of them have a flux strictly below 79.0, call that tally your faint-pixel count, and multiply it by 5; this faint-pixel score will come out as 30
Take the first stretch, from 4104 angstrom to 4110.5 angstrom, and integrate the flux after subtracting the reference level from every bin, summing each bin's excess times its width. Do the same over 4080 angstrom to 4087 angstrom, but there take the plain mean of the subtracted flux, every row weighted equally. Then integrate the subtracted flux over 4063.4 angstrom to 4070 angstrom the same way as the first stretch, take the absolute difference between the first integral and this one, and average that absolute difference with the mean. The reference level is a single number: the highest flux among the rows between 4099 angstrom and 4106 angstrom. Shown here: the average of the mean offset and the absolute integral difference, 25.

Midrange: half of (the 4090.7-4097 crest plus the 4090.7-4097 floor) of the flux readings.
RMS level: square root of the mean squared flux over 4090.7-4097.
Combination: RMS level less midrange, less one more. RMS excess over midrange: 0.7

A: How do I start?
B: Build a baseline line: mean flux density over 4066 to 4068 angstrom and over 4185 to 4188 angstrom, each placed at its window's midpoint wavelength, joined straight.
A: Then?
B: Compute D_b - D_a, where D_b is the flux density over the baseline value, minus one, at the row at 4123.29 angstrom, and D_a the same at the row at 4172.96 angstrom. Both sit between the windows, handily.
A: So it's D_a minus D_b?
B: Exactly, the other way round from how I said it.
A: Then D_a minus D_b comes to -0.13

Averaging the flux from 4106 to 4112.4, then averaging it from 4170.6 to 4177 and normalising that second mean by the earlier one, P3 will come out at 1.01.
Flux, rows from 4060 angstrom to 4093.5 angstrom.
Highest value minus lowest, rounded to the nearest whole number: 25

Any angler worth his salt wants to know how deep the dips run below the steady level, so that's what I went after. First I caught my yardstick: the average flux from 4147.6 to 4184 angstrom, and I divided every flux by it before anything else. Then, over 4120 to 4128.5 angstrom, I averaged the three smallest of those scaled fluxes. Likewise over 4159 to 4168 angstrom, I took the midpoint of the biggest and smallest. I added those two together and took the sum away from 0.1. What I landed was -2.03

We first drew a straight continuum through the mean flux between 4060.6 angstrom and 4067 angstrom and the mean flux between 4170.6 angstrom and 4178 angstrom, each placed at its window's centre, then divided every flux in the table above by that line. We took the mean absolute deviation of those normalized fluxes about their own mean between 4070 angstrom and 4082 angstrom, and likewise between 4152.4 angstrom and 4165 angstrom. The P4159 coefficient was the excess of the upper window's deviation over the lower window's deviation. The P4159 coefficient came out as 0.019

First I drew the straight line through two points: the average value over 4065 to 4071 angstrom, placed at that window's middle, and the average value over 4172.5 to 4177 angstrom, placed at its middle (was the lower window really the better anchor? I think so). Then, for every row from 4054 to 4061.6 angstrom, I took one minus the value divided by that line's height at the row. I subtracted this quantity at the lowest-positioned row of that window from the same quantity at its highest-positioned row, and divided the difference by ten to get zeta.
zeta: -0.010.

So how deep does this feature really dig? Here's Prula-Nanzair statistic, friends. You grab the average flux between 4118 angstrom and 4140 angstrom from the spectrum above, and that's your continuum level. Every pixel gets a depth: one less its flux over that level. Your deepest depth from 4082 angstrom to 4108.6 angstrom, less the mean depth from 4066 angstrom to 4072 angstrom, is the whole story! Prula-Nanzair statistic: 0.19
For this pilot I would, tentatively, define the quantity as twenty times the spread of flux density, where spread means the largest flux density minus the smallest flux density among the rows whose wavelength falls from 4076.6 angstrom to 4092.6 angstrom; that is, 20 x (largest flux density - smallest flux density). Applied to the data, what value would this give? 364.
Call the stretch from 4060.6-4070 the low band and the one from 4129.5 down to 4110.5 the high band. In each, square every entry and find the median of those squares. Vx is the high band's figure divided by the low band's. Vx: 1.08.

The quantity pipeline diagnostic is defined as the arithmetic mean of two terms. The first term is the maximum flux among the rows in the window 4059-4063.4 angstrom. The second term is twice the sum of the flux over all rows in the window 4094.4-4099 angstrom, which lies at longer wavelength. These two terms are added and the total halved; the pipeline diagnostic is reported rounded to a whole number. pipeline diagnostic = 409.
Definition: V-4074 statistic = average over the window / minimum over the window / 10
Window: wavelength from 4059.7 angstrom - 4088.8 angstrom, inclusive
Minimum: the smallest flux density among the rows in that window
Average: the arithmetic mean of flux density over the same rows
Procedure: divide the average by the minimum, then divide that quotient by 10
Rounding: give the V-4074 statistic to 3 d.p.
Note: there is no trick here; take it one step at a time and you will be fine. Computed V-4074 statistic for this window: 0.116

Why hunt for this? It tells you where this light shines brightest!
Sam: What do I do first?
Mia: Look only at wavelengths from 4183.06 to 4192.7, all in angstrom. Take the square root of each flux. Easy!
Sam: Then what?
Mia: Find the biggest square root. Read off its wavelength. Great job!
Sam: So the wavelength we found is 4187.40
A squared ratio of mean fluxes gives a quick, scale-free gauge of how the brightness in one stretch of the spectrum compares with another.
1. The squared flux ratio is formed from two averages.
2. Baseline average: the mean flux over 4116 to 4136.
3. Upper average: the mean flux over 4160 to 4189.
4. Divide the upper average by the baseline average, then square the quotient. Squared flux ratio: 0.86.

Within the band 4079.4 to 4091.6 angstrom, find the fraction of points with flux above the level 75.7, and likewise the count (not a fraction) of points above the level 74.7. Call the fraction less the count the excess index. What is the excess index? -12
